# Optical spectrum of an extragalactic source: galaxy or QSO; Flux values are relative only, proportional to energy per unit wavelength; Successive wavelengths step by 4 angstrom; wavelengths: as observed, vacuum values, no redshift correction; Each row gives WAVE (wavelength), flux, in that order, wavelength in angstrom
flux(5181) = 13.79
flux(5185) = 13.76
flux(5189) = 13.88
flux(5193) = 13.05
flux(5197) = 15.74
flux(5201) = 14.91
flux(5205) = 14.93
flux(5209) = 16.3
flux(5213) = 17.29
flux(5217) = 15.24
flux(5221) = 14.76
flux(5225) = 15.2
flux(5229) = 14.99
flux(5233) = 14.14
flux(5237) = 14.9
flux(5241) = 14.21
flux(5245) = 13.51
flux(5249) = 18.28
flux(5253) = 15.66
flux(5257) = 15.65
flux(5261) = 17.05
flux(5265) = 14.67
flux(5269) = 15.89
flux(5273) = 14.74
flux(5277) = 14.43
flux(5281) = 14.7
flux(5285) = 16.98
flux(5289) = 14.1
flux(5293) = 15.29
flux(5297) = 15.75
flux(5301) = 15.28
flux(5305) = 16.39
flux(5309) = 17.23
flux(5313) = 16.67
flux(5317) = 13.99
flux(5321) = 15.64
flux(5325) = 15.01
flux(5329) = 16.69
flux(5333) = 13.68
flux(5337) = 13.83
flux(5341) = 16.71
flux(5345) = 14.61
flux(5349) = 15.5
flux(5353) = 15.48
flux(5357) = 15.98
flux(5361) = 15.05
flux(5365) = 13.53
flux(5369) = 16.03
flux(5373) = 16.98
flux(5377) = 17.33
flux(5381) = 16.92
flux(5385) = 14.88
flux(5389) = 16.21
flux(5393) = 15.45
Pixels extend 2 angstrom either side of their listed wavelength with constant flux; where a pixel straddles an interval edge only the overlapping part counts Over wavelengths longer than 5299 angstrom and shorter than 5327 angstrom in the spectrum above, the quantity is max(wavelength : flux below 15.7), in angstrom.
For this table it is 5325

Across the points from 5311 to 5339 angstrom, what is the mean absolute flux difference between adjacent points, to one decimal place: 1.6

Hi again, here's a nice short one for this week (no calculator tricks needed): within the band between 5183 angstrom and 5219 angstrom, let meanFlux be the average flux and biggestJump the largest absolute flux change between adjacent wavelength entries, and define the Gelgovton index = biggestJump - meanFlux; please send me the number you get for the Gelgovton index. -12.3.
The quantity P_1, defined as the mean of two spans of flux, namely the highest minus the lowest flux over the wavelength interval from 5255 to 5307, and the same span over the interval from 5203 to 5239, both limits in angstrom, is 3.05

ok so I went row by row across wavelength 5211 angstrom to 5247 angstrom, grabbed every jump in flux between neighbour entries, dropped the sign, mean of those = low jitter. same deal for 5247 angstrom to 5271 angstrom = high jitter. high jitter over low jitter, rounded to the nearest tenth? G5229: 2.0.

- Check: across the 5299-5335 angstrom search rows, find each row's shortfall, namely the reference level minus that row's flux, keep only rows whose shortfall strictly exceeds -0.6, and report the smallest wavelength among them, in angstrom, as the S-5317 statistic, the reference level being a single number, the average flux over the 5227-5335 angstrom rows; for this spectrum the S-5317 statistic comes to 5301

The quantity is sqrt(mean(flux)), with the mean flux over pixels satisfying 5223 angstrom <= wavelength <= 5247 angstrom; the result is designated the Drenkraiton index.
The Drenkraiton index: 3.81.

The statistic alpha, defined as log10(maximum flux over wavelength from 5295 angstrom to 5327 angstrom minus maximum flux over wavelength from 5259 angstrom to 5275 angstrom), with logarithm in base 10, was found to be -0.74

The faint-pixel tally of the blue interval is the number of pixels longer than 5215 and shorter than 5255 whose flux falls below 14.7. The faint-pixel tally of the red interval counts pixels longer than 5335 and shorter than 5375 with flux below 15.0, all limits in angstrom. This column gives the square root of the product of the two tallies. 3.00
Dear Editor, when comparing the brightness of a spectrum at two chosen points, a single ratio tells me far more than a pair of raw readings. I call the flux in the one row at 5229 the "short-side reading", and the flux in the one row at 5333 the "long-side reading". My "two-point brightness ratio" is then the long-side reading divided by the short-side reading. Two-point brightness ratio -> 0.91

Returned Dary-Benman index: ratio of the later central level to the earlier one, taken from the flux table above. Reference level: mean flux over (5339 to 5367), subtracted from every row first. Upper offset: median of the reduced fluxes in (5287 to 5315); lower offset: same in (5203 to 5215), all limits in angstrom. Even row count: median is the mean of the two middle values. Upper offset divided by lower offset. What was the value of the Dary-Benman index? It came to 0.5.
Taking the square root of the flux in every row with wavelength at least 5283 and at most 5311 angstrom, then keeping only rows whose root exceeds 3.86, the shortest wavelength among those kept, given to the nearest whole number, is 5285 angstrom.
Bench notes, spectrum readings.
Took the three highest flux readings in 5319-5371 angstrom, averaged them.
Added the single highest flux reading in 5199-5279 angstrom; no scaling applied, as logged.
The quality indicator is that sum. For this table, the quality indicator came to 34.8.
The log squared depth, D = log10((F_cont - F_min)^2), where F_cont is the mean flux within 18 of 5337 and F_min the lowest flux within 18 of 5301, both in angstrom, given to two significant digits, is 0.19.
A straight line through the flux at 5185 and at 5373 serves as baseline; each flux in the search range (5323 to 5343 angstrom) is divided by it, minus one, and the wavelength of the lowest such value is 5333 angstrom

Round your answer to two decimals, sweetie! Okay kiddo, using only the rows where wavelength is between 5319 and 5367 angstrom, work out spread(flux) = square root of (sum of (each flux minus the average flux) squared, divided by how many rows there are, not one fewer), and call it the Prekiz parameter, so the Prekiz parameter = 1.03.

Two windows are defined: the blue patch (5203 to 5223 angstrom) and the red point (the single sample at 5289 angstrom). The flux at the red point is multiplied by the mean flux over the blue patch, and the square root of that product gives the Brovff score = 14.9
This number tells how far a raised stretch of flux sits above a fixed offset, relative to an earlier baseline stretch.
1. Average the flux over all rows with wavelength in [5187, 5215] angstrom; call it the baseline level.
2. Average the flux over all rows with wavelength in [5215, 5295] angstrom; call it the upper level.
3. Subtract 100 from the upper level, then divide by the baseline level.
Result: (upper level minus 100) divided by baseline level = -5.59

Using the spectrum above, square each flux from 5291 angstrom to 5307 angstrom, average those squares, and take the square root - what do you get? 15.7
